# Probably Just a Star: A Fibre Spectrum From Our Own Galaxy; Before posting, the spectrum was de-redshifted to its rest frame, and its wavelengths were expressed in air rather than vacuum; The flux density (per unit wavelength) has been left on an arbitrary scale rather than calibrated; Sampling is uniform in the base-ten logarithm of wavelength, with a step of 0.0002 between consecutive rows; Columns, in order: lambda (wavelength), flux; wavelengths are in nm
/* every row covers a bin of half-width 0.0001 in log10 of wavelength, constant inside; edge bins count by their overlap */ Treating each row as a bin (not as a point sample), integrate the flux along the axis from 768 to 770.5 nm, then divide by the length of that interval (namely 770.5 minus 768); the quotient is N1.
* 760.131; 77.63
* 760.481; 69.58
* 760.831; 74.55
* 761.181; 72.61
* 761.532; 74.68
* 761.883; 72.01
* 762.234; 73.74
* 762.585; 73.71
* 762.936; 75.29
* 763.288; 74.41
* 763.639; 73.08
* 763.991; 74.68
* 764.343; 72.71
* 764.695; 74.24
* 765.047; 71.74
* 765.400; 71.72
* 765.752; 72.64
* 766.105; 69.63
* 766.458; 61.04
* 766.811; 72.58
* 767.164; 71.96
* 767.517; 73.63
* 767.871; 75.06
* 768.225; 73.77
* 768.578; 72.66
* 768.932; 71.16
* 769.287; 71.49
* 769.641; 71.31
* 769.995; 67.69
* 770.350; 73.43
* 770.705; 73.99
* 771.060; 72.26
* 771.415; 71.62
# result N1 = 71.7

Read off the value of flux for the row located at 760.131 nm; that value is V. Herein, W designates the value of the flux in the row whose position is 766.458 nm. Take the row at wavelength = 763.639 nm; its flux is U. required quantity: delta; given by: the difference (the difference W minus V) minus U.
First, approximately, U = 73.08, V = 77.63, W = 61.04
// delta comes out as -90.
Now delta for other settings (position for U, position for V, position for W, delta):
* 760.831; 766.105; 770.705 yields -70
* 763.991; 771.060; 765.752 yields -74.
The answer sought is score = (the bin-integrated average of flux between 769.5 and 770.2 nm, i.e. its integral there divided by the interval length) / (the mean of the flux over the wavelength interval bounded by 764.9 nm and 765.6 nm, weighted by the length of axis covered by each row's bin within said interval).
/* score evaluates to 0.97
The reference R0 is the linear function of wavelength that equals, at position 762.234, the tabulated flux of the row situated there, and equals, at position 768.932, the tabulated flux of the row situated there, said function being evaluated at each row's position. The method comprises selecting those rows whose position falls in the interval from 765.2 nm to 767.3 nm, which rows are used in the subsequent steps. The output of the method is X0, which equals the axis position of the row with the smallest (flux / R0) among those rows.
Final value 766.458 nm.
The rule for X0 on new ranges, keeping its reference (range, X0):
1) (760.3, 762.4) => 760.481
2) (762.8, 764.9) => 764.343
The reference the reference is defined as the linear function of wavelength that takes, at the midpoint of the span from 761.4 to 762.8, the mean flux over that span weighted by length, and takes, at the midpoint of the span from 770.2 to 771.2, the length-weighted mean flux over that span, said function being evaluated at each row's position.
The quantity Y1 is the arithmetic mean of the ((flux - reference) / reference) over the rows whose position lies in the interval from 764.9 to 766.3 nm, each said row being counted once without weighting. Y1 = -0.027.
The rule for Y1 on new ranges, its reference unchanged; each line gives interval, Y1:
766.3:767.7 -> -0.049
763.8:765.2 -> -0.002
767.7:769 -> -0.002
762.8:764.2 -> 0.012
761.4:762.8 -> 0.000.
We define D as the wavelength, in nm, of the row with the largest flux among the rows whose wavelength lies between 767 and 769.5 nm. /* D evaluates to 767.871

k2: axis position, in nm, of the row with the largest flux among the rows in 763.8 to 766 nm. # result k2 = 763.991 nm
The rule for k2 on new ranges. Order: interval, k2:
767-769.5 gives 767.871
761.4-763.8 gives 762.936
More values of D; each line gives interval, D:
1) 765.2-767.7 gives 767.517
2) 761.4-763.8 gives 762.936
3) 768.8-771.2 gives 770.705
